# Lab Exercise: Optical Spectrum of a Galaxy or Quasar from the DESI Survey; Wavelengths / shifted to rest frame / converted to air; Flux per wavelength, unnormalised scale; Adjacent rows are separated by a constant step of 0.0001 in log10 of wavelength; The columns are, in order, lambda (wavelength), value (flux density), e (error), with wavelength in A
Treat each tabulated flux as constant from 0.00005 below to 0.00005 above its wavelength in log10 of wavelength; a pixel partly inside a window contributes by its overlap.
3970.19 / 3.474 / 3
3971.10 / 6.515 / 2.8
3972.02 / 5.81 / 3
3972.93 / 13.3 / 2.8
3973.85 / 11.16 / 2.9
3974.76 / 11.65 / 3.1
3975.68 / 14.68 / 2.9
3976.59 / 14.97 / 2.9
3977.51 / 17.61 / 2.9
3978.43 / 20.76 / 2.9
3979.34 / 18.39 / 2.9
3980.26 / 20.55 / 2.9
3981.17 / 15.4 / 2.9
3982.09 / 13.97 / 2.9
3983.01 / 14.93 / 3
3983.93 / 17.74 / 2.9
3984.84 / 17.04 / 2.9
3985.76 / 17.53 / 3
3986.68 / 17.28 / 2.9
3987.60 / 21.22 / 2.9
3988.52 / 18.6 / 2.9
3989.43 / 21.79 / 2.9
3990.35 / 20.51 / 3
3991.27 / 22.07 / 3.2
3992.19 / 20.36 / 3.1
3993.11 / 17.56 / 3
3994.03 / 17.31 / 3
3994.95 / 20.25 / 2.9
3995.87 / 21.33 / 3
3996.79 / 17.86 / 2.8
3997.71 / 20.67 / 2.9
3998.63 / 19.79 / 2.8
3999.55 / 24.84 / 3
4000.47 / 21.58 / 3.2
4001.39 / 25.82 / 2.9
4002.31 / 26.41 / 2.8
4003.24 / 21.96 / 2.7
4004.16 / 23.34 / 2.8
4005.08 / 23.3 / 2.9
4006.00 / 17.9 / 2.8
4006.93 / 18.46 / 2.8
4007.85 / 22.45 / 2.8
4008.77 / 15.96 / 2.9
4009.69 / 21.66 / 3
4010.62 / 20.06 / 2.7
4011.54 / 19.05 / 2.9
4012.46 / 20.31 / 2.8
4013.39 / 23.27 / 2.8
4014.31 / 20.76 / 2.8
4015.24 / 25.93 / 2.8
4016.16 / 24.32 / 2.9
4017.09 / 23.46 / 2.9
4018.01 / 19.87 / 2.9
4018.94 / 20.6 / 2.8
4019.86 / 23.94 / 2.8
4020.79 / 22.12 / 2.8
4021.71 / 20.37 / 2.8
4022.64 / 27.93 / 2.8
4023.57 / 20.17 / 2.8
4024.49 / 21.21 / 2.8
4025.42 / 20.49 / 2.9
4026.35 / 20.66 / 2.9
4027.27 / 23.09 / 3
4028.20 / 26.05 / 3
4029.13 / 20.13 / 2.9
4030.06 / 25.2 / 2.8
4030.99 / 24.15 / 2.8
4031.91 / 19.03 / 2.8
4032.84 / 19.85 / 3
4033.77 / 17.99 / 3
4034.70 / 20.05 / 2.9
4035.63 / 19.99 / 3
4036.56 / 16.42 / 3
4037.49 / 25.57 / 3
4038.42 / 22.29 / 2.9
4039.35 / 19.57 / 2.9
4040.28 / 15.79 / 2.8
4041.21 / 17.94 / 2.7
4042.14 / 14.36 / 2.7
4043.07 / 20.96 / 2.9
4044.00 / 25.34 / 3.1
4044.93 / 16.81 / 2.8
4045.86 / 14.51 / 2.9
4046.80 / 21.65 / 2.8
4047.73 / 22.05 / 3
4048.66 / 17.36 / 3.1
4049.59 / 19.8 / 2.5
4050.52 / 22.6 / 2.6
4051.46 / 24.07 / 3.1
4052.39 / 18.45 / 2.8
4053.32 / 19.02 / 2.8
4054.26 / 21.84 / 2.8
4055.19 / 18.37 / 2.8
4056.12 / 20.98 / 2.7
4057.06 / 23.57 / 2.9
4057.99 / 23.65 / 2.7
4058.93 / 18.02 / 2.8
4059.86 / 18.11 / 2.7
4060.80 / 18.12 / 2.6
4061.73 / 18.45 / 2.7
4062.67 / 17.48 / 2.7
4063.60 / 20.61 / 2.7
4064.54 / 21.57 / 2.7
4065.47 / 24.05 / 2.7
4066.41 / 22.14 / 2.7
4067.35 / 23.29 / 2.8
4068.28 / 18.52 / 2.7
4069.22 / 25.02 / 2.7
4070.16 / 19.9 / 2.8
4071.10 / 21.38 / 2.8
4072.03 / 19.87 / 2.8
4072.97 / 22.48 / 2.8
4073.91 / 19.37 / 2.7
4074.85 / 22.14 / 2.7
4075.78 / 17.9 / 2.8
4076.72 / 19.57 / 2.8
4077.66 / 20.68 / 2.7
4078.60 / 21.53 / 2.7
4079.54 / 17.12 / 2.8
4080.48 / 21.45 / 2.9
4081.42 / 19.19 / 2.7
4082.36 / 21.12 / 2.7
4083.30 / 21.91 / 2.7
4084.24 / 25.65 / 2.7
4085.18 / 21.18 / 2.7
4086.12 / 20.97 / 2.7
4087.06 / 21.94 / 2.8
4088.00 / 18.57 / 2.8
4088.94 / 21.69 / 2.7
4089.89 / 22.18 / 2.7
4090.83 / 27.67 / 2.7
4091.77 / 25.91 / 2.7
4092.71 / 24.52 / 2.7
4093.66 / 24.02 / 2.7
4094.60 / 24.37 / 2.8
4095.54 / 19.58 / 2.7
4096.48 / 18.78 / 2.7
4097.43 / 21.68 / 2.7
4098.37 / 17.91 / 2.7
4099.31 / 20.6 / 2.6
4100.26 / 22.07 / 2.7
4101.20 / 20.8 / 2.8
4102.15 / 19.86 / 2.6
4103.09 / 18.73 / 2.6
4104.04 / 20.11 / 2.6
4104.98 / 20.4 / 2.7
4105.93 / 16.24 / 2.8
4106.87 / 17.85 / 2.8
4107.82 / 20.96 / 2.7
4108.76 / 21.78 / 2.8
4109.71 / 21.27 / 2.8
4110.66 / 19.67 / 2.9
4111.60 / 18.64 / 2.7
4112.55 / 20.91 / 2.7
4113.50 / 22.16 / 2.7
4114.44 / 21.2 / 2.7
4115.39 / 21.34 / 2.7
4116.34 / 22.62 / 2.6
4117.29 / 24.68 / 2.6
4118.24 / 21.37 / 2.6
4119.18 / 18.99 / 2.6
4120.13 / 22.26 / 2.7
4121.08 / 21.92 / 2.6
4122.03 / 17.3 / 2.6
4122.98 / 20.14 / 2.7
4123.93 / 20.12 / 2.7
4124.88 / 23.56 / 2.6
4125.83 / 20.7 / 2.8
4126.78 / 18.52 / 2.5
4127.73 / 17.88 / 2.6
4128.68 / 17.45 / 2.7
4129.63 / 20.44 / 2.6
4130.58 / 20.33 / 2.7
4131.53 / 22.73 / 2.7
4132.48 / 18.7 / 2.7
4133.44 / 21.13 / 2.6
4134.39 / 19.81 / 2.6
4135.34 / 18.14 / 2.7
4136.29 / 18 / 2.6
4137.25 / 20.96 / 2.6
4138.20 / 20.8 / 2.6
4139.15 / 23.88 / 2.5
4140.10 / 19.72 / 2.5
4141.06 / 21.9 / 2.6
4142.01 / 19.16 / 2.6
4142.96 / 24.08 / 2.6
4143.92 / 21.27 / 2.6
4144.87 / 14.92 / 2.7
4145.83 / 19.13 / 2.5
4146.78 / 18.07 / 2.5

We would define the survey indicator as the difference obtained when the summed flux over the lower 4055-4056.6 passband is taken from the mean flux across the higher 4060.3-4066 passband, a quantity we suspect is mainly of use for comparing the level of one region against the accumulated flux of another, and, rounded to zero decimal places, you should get -19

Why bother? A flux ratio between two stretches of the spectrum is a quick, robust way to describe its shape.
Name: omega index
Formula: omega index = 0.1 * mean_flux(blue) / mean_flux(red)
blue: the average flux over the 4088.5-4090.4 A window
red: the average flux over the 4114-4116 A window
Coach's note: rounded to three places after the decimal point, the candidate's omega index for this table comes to 0.103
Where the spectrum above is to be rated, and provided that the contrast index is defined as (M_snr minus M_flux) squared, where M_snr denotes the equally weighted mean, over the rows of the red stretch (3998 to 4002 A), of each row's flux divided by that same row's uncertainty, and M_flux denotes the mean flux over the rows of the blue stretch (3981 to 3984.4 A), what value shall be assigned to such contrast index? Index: 60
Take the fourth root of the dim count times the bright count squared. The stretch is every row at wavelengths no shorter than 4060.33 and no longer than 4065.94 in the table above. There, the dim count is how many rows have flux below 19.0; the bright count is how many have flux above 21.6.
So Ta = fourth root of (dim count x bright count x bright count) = 1.3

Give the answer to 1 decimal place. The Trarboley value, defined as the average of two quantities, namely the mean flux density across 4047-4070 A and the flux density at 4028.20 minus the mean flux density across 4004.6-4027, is 12.7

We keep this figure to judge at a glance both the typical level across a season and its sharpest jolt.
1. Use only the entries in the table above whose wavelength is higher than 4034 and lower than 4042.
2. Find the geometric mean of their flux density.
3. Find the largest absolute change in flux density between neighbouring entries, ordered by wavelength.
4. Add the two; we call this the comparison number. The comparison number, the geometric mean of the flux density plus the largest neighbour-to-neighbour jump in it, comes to 29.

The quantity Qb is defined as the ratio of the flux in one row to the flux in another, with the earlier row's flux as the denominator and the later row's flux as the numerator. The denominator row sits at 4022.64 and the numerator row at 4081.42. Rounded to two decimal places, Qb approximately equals 0.69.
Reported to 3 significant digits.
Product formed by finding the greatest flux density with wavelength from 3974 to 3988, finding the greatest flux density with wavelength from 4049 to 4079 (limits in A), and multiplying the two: 531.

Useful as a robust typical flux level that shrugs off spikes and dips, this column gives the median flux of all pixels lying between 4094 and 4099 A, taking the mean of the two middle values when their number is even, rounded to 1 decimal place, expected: 19.6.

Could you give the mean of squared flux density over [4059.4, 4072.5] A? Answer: 430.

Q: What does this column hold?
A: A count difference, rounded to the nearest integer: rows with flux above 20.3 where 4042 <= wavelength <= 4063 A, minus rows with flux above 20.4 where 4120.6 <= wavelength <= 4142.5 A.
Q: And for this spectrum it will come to 0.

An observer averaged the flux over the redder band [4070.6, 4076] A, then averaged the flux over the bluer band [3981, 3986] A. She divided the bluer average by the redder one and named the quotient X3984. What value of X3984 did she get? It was 0.78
